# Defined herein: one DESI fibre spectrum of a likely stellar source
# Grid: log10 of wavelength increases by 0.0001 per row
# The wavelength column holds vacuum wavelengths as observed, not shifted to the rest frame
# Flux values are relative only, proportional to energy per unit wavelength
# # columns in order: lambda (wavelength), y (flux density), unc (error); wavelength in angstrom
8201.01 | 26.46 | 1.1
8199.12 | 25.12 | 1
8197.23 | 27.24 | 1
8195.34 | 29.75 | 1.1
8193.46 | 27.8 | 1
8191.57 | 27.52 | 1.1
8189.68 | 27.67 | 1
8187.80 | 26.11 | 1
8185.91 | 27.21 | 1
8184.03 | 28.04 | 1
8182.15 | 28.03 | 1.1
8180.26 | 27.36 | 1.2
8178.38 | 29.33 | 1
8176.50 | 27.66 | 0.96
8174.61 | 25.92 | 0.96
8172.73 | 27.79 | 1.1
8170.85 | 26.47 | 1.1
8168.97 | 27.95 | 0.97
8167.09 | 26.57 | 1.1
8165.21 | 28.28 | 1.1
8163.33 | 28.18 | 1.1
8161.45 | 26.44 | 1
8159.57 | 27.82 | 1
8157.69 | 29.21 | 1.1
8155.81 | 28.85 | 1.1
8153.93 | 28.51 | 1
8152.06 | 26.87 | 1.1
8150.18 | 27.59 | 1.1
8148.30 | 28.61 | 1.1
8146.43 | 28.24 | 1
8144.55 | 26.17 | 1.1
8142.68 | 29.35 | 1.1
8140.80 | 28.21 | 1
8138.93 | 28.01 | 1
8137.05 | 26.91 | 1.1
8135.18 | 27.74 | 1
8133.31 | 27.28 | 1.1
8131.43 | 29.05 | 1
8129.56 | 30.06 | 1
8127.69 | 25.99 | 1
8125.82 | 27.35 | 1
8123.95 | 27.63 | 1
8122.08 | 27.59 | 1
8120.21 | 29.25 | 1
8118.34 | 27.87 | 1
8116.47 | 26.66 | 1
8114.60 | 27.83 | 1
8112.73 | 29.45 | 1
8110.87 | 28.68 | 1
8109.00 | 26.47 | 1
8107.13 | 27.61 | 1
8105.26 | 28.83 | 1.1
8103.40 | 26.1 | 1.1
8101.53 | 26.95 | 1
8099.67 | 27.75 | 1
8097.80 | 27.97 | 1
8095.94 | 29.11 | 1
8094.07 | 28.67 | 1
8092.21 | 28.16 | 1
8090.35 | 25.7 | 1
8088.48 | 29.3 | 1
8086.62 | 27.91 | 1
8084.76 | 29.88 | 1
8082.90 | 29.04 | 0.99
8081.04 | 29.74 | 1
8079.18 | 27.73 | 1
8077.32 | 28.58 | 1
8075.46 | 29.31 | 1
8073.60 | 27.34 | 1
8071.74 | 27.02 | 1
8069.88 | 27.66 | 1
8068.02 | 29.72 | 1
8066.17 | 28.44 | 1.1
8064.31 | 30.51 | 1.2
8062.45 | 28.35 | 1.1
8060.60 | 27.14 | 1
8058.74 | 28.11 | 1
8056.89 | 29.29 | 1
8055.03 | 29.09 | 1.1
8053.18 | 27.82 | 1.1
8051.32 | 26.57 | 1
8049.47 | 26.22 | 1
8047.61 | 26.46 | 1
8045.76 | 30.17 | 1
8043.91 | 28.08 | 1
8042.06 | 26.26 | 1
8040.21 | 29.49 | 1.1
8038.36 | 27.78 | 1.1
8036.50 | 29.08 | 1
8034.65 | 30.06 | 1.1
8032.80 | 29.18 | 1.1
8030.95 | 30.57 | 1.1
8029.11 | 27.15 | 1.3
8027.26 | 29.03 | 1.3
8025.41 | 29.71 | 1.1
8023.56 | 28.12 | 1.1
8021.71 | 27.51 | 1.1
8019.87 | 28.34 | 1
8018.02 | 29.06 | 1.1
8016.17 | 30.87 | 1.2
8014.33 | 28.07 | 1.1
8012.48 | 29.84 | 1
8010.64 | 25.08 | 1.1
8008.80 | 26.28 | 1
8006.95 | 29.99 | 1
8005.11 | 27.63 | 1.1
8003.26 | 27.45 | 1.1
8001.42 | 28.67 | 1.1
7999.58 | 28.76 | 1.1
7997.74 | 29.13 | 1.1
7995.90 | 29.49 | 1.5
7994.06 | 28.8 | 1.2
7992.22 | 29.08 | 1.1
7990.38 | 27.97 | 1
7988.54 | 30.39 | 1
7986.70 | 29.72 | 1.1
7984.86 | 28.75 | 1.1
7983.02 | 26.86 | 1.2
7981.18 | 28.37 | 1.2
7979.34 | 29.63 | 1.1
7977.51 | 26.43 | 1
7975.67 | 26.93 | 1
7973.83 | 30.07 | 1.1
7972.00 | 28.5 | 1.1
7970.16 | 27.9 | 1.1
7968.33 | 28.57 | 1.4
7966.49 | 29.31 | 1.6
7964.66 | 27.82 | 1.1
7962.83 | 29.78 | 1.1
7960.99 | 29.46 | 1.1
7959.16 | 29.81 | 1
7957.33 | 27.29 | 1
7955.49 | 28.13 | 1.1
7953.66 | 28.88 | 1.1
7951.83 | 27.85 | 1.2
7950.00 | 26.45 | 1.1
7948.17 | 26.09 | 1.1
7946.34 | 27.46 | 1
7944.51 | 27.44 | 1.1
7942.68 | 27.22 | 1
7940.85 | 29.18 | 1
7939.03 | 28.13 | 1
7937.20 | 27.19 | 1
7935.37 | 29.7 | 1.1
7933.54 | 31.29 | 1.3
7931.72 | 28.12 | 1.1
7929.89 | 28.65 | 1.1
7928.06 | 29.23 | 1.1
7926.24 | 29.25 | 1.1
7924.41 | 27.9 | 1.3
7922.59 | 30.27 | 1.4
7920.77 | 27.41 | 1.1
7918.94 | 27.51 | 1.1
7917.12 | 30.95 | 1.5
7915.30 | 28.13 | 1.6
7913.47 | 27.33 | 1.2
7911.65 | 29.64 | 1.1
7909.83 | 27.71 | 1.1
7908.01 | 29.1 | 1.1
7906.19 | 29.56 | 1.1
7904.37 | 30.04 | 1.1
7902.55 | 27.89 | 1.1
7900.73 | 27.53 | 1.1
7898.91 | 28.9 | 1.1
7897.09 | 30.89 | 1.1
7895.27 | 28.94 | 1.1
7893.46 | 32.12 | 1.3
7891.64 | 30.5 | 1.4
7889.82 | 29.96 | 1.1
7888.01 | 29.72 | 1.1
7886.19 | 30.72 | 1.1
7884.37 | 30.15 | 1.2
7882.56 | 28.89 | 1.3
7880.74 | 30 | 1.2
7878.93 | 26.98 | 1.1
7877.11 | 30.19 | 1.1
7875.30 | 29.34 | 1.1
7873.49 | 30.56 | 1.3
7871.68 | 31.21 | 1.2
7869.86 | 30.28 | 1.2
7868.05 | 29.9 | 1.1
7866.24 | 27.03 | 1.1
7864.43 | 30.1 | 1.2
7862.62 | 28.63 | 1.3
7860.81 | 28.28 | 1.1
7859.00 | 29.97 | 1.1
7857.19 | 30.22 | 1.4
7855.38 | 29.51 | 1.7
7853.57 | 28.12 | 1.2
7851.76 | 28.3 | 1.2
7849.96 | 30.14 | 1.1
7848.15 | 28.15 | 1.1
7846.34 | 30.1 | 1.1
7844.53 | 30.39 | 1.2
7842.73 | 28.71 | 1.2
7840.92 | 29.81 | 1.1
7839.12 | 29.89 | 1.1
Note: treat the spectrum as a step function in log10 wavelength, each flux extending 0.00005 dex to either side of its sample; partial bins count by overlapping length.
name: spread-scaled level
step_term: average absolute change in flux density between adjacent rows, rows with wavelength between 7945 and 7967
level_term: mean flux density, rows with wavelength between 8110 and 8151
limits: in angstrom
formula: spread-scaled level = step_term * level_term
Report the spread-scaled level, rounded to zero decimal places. 32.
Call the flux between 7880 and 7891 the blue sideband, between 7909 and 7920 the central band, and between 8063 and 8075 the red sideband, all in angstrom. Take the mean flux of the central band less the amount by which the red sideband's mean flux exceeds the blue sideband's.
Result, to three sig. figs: 30.0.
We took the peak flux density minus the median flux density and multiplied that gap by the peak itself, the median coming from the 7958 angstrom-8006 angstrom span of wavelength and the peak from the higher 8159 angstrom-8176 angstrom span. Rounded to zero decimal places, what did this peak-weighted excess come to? -13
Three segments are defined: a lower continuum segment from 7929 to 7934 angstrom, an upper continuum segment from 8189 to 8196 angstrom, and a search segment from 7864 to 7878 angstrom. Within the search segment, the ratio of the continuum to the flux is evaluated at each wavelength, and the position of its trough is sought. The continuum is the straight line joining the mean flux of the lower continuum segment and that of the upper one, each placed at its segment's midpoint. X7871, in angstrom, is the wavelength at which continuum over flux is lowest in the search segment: 7871.68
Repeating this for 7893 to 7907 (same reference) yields 7893.46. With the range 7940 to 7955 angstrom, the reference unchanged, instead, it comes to 7940.85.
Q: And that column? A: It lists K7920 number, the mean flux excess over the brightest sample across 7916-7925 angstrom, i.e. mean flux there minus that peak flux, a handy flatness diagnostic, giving -2.1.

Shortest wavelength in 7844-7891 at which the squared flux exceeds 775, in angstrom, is 7844.53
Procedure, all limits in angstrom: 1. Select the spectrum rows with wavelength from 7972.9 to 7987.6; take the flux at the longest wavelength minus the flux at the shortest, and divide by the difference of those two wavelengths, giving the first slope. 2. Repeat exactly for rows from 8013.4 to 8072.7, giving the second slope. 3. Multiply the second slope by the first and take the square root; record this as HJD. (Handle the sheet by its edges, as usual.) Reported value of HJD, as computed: 0.022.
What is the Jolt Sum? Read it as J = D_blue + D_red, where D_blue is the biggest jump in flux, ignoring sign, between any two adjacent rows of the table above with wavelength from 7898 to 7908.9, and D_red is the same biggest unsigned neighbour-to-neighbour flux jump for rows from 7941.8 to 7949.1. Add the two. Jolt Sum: 3.5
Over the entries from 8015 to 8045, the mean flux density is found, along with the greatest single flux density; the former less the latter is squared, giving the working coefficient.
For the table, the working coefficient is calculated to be 4.4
